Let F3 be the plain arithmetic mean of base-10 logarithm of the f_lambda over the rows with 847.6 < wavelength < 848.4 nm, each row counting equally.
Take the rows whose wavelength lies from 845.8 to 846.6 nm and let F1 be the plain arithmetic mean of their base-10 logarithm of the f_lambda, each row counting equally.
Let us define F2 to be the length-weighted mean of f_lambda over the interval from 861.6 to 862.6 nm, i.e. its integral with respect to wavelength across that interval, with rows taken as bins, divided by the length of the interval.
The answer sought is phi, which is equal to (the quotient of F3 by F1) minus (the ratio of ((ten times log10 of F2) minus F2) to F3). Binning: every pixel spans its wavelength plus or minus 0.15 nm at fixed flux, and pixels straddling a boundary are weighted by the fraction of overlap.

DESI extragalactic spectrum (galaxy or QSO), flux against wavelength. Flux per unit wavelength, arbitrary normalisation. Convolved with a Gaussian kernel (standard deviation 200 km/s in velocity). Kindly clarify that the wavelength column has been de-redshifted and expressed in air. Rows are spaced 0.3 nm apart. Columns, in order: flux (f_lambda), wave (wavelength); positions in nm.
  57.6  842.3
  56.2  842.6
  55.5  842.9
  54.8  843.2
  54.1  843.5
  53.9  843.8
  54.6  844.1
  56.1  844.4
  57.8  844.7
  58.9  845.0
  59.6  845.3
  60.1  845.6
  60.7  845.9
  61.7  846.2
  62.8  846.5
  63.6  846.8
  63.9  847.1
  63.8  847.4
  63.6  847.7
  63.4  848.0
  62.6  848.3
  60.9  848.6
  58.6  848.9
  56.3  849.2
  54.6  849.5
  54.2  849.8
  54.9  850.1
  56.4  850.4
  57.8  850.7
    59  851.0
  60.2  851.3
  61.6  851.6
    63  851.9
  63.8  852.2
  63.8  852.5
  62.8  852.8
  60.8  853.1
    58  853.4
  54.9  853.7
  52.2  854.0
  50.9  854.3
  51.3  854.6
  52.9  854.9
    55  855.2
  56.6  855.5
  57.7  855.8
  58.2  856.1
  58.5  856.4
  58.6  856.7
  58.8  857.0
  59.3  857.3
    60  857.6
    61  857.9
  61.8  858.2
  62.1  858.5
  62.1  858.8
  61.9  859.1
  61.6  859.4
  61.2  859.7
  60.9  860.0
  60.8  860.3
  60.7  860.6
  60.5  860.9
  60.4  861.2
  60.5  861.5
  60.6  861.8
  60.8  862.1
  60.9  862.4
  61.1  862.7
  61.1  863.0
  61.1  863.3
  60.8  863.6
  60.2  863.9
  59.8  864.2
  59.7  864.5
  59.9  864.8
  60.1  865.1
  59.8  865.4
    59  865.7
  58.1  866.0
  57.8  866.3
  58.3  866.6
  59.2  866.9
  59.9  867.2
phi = 24.8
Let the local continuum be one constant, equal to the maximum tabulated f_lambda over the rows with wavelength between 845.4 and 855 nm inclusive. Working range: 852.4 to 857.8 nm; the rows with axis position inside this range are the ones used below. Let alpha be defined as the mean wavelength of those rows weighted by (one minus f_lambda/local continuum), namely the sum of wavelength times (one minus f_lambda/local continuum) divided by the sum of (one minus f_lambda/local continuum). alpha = 855.06 nm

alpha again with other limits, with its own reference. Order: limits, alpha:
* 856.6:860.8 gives 858.39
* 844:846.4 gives 844.86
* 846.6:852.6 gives 849.94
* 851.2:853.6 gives 852.52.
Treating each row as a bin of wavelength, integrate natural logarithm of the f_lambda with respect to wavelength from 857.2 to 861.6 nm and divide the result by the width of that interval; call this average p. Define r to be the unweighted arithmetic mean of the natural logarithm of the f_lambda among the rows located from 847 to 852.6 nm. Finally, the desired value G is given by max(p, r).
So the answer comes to 4.11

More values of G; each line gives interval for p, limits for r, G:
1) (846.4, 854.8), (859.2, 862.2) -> 4.11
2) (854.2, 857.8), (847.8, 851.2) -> 4.06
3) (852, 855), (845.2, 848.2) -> 4.13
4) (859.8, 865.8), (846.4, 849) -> 4.14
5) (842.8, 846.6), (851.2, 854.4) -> 4.08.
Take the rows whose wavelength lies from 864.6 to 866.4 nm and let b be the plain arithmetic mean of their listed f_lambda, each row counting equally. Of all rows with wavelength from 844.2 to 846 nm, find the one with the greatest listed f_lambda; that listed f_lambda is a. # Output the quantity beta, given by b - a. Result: -1.6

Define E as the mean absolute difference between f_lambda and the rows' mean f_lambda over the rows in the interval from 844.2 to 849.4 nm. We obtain 2.2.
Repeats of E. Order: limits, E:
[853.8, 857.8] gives 2.8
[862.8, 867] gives 0.8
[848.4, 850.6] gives 1.8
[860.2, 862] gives 0.1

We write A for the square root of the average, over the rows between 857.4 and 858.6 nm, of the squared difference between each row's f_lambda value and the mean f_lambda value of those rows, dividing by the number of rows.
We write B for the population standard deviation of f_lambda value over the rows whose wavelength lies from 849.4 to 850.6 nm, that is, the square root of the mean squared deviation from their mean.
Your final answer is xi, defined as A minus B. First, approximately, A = 0.8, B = 0.8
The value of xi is 0.0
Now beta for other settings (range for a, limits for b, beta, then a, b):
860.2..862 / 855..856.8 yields -3.4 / 60.8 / 57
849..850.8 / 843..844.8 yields -2.6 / 57.8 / 55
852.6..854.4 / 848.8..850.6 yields -7.0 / 62.8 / 56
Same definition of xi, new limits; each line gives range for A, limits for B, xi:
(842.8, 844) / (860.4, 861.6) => 0.5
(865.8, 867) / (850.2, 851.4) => -0.9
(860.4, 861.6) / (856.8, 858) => -0.7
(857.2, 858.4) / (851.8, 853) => 0.5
